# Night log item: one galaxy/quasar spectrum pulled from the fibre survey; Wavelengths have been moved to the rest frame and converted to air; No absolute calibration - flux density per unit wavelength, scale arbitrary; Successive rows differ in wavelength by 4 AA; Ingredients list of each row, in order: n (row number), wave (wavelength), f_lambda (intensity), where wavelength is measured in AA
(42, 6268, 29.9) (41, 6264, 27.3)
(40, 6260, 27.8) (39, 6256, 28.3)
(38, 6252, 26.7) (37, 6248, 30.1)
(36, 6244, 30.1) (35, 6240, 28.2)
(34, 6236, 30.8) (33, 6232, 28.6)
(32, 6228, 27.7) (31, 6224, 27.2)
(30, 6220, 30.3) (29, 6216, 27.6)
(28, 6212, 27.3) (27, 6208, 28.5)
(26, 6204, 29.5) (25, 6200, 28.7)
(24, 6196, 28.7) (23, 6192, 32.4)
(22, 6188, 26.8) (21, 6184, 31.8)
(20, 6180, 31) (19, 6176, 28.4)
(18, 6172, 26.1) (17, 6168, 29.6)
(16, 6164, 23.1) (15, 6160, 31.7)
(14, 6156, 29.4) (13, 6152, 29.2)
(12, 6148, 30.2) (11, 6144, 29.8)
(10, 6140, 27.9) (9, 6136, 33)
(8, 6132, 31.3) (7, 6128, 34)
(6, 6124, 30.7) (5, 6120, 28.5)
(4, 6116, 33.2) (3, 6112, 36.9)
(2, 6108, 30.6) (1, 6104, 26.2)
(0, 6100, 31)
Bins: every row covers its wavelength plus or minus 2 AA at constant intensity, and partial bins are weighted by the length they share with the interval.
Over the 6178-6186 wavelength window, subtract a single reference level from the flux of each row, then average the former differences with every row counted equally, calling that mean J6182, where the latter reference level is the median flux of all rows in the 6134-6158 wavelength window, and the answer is 1.8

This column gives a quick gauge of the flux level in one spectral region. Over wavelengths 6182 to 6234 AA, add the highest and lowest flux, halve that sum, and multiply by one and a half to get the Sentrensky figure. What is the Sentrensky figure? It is 44.4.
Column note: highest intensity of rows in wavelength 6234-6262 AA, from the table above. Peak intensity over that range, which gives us 30.8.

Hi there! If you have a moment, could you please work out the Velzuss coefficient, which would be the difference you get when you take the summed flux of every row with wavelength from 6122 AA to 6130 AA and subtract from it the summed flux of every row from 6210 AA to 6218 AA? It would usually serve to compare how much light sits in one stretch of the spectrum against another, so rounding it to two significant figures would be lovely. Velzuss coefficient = 9.8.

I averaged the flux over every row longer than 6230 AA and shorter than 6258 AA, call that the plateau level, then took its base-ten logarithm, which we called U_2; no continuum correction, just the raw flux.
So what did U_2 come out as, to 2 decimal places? 1.46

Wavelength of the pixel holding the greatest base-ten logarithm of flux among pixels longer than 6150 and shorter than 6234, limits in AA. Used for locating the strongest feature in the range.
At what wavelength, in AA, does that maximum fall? 6192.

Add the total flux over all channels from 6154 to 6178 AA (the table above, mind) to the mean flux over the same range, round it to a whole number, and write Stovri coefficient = 196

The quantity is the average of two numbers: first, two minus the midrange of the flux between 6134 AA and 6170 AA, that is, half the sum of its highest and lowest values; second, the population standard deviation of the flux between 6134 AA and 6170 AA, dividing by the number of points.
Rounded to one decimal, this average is -11.7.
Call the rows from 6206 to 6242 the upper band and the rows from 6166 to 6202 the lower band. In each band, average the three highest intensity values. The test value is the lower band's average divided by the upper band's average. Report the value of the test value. 1.06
